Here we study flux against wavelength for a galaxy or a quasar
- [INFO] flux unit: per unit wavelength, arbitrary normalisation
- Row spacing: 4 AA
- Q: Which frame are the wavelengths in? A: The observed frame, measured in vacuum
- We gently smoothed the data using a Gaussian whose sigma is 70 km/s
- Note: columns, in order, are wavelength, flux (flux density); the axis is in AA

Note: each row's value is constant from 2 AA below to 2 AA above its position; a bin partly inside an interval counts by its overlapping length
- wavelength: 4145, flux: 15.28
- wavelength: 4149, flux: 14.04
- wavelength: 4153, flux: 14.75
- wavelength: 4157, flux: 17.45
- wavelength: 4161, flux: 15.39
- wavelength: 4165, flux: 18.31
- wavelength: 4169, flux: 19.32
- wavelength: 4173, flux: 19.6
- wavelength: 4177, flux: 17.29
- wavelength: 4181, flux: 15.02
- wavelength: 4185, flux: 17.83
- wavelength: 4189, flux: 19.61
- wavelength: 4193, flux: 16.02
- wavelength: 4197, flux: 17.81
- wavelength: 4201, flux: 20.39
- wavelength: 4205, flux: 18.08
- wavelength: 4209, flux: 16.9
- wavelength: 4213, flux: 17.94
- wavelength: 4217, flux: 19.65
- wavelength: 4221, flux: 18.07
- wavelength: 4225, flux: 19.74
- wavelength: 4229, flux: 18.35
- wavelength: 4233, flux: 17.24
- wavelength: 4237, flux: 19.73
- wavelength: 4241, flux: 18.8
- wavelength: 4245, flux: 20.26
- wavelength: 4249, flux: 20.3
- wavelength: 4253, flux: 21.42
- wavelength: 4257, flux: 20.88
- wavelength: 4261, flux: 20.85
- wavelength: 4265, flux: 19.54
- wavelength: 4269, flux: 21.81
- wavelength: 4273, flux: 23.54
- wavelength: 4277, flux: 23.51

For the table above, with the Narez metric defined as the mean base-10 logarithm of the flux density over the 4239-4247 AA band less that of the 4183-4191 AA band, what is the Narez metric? 0.019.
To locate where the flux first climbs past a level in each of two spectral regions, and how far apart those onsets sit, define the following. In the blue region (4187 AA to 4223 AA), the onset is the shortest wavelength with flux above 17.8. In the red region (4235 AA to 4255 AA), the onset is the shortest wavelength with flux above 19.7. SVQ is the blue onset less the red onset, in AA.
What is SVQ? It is -48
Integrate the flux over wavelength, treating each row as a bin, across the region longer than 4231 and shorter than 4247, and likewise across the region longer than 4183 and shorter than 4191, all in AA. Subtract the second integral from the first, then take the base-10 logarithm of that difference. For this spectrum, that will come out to 2.2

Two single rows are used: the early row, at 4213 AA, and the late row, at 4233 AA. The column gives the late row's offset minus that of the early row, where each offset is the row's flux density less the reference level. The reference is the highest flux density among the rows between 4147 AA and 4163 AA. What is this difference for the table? -0.7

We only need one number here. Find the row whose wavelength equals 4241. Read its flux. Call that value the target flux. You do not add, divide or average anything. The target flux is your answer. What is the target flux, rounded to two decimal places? 18.80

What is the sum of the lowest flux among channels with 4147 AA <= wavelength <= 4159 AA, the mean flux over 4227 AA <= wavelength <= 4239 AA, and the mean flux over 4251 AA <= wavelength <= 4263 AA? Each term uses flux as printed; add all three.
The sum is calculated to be 53.5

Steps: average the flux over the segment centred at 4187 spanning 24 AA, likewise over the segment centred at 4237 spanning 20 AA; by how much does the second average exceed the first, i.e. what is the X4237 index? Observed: 1.6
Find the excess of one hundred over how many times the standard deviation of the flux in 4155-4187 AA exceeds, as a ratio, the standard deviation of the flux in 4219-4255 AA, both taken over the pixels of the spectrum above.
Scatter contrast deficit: 98.7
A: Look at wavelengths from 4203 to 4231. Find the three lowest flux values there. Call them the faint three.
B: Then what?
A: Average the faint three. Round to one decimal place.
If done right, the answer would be 17.6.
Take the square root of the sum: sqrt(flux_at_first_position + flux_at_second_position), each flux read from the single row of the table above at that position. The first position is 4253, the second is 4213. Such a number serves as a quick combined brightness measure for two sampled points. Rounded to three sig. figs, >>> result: 6.27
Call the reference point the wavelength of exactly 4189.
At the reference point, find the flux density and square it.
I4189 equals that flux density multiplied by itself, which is 385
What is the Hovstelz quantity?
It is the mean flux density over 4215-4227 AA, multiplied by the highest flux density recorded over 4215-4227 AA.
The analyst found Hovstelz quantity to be 378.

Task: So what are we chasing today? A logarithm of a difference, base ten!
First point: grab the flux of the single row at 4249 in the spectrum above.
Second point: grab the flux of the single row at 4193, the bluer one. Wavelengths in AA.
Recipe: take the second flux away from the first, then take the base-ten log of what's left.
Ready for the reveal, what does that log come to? 0.6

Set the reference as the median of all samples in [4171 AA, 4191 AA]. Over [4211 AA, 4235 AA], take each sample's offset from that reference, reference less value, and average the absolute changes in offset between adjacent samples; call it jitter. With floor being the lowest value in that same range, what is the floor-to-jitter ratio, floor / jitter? 11.6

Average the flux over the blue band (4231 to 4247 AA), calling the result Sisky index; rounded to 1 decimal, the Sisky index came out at 19.0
